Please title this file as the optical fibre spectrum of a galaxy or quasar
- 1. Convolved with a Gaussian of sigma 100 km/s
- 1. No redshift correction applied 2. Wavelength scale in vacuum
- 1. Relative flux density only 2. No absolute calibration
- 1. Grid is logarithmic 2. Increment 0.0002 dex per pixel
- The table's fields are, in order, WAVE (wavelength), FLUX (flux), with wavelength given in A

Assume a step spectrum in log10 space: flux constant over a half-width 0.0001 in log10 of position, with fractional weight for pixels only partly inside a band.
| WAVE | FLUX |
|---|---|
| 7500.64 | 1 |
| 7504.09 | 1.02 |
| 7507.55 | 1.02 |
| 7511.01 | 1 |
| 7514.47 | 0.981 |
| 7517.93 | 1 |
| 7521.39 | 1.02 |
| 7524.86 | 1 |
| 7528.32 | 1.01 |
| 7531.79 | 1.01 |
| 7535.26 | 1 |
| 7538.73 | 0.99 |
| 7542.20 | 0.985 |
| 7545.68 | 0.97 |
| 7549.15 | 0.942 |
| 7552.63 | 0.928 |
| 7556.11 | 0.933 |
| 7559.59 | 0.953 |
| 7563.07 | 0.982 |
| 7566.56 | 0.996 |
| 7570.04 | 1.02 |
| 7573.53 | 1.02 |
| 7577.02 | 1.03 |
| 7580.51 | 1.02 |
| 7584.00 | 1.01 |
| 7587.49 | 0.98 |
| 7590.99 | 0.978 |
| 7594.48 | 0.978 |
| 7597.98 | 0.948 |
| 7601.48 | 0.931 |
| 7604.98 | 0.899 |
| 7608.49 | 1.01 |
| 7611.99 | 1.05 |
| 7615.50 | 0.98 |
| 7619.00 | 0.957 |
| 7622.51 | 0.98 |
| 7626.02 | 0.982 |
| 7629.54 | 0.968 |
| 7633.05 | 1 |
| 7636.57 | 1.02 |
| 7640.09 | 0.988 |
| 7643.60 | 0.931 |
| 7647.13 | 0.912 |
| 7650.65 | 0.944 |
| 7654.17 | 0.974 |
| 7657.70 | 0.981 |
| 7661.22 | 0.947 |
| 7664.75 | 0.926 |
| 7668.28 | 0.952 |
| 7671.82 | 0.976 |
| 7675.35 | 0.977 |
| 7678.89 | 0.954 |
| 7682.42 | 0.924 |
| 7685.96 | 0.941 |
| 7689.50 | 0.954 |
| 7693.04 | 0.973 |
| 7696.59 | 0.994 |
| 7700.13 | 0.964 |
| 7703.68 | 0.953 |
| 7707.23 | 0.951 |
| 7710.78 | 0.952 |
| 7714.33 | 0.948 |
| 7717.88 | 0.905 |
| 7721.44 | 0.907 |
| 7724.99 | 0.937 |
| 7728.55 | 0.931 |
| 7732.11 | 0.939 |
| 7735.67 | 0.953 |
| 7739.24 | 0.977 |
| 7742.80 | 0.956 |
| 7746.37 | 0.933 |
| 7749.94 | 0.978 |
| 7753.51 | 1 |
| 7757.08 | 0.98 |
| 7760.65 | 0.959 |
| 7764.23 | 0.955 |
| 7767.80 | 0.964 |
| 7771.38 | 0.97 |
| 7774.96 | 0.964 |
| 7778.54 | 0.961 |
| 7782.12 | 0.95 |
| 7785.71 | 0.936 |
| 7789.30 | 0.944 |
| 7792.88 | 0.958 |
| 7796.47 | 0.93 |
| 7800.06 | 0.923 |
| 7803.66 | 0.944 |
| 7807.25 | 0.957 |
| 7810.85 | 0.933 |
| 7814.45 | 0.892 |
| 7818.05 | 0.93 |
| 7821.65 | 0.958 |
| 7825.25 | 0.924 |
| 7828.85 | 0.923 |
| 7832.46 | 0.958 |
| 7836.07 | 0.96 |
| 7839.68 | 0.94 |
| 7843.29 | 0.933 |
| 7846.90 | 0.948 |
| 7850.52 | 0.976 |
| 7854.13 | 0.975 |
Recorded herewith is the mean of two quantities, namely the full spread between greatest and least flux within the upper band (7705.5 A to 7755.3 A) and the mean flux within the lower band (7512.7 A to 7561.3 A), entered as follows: 0.538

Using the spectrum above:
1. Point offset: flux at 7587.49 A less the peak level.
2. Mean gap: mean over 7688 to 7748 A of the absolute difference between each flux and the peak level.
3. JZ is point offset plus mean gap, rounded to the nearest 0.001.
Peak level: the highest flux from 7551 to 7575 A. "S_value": 0.031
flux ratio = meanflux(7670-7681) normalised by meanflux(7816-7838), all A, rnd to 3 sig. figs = 1.03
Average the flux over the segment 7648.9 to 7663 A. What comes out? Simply 0.962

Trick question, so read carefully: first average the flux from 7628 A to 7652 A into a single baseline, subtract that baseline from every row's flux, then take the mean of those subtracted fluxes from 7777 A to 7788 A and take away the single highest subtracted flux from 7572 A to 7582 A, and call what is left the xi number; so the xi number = -0.08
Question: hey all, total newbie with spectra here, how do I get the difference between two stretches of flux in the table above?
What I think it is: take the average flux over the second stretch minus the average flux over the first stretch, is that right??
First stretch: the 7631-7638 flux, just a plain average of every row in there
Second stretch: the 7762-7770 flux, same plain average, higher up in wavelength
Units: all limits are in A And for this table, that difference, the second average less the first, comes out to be -0.05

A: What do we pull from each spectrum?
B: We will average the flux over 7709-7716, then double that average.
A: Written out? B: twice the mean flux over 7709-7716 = 1.90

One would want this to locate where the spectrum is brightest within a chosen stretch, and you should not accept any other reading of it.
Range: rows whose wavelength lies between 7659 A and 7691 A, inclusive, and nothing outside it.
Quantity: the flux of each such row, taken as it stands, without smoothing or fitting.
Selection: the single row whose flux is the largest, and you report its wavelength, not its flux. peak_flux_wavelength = 7675.35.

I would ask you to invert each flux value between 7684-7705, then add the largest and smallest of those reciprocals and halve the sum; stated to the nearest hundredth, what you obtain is 1.03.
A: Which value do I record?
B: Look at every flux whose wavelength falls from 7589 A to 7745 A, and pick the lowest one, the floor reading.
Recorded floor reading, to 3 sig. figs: 0.899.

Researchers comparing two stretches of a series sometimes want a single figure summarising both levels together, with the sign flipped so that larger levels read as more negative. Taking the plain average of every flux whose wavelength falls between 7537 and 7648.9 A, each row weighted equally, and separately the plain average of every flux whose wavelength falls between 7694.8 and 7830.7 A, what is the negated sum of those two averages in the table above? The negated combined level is -1.925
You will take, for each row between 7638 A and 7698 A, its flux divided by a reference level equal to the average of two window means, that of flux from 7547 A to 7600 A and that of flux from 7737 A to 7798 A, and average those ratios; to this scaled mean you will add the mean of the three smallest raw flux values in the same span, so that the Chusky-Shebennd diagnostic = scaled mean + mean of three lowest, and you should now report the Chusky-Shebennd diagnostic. 1.91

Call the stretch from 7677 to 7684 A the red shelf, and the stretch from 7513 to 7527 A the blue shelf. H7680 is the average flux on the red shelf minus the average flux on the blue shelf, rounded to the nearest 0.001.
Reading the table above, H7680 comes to -0.061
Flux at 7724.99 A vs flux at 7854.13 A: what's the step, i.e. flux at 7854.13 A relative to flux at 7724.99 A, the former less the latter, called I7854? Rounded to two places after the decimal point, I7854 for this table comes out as 0.04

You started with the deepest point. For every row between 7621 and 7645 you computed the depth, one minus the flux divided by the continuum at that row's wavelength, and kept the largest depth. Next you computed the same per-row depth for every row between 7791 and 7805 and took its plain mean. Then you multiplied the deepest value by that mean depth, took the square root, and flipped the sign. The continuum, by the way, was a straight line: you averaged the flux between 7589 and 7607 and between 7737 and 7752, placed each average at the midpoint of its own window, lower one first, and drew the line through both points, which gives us -0.025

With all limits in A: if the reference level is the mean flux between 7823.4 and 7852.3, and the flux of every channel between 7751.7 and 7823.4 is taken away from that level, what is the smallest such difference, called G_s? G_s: -0.055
